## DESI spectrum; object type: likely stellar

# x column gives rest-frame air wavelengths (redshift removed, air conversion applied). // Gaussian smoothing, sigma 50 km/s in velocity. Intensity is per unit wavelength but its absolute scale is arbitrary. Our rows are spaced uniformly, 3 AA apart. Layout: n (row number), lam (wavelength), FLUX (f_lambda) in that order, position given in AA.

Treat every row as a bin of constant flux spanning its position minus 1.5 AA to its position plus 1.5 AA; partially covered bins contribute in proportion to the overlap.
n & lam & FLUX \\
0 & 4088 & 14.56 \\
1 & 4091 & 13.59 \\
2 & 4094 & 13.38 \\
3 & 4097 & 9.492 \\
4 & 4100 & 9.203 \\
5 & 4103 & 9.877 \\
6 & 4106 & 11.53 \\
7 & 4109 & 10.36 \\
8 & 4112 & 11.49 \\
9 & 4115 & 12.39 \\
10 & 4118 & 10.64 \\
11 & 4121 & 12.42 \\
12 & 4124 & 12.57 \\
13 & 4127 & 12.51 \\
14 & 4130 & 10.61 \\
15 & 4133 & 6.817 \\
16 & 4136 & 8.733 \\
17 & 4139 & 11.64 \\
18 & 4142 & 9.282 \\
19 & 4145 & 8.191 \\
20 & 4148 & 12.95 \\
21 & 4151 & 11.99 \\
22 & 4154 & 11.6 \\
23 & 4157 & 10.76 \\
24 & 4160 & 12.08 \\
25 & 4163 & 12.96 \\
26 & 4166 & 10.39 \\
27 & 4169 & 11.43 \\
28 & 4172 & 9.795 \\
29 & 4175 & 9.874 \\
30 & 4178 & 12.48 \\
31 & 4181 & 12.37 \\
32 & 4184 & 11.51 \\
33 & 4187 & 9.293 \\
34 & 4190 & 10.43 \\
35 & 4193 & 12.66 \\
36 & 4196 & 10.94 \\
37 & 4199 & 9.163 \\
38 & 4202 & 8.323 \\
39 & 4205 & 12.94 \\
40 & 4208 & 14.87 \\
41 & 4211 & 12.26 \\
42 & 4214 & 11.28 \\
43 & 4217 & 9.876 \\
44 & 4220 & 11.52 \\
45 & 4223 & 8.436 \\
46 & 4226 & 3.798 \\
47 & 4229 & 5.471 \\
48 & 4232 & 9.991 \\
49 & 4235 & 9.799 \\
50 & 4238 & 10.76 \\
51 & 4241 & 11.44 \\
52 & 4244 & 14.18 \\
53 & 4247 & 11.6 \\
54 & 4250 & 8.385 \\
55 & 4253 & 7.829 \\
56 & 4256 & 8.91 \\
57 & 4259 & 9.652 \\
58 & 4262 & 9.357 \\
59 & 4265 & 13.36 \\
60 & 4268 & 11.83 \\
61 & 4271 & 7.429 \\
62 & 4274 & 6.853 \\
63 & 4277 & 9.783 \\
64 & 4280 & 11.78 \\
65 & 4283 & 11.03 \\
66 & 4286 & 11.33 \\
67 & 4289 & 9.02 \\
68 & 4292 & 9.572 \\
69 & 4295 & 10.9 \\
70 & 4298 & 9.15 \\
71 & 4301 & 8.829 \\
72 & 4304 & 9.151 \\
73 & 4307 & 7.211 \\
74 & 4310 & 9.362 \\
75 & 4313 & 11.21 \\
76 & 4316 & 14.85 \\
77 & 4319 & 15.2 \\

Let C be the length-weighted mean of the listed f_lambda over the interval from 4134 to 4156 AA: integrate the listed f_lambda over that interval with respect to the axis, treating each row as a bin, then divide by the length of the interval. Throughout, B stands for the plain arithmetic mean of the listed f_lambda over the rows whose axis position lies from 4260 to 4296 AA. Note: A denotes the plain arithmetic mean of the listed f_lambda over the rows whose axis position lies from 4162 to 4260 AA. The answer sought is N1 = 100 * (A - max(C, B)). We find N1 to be -10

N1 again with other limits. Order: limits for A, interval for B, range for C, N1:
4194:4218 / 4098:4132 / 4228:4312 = -3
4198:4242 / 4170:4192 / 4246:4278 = -83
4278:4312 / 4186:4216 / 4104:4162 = -146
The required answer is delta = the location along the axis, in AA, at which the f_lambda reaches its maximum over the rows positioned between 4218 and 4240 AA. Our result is 4220 AA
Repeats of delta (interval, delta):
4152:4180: 4163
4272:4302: 4280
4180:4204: 4193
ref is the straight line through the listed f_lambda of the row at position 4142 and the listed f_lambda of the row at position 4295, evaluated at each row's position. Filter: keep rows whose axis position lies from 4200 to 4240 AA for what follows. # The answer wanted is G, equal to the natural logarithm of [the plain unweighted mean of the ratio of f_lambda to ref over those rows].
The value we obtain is -0.01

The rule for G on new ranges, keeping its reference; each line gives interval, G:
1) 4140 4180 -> 0.15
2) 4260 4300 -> -0.06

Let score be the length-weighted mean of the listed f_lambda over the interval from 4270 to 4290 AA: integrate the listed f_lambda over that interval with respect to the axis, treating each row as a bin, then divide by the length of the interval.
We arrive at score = 9.7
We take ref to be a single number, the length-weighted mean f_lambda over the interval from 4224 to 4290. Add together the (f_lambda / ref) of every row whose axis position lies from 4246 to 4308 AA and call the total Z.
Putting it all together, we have 20.9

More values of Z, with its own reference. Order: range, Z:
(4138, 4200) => 23.9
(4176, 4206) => 11.3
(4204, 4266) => 22.2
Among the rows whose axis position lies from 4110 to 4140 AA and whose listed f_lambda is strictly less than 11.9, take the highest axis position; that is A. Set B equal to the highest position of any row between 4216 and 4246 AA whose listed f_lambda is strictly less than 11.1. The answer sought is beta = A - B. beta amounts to -99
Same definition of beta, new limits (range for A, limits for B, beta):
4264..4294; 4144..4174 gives 120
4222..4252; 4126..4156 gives 105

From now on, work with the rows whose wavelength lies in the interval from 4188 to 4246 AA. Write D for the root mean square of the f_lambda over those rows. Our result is 10.8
